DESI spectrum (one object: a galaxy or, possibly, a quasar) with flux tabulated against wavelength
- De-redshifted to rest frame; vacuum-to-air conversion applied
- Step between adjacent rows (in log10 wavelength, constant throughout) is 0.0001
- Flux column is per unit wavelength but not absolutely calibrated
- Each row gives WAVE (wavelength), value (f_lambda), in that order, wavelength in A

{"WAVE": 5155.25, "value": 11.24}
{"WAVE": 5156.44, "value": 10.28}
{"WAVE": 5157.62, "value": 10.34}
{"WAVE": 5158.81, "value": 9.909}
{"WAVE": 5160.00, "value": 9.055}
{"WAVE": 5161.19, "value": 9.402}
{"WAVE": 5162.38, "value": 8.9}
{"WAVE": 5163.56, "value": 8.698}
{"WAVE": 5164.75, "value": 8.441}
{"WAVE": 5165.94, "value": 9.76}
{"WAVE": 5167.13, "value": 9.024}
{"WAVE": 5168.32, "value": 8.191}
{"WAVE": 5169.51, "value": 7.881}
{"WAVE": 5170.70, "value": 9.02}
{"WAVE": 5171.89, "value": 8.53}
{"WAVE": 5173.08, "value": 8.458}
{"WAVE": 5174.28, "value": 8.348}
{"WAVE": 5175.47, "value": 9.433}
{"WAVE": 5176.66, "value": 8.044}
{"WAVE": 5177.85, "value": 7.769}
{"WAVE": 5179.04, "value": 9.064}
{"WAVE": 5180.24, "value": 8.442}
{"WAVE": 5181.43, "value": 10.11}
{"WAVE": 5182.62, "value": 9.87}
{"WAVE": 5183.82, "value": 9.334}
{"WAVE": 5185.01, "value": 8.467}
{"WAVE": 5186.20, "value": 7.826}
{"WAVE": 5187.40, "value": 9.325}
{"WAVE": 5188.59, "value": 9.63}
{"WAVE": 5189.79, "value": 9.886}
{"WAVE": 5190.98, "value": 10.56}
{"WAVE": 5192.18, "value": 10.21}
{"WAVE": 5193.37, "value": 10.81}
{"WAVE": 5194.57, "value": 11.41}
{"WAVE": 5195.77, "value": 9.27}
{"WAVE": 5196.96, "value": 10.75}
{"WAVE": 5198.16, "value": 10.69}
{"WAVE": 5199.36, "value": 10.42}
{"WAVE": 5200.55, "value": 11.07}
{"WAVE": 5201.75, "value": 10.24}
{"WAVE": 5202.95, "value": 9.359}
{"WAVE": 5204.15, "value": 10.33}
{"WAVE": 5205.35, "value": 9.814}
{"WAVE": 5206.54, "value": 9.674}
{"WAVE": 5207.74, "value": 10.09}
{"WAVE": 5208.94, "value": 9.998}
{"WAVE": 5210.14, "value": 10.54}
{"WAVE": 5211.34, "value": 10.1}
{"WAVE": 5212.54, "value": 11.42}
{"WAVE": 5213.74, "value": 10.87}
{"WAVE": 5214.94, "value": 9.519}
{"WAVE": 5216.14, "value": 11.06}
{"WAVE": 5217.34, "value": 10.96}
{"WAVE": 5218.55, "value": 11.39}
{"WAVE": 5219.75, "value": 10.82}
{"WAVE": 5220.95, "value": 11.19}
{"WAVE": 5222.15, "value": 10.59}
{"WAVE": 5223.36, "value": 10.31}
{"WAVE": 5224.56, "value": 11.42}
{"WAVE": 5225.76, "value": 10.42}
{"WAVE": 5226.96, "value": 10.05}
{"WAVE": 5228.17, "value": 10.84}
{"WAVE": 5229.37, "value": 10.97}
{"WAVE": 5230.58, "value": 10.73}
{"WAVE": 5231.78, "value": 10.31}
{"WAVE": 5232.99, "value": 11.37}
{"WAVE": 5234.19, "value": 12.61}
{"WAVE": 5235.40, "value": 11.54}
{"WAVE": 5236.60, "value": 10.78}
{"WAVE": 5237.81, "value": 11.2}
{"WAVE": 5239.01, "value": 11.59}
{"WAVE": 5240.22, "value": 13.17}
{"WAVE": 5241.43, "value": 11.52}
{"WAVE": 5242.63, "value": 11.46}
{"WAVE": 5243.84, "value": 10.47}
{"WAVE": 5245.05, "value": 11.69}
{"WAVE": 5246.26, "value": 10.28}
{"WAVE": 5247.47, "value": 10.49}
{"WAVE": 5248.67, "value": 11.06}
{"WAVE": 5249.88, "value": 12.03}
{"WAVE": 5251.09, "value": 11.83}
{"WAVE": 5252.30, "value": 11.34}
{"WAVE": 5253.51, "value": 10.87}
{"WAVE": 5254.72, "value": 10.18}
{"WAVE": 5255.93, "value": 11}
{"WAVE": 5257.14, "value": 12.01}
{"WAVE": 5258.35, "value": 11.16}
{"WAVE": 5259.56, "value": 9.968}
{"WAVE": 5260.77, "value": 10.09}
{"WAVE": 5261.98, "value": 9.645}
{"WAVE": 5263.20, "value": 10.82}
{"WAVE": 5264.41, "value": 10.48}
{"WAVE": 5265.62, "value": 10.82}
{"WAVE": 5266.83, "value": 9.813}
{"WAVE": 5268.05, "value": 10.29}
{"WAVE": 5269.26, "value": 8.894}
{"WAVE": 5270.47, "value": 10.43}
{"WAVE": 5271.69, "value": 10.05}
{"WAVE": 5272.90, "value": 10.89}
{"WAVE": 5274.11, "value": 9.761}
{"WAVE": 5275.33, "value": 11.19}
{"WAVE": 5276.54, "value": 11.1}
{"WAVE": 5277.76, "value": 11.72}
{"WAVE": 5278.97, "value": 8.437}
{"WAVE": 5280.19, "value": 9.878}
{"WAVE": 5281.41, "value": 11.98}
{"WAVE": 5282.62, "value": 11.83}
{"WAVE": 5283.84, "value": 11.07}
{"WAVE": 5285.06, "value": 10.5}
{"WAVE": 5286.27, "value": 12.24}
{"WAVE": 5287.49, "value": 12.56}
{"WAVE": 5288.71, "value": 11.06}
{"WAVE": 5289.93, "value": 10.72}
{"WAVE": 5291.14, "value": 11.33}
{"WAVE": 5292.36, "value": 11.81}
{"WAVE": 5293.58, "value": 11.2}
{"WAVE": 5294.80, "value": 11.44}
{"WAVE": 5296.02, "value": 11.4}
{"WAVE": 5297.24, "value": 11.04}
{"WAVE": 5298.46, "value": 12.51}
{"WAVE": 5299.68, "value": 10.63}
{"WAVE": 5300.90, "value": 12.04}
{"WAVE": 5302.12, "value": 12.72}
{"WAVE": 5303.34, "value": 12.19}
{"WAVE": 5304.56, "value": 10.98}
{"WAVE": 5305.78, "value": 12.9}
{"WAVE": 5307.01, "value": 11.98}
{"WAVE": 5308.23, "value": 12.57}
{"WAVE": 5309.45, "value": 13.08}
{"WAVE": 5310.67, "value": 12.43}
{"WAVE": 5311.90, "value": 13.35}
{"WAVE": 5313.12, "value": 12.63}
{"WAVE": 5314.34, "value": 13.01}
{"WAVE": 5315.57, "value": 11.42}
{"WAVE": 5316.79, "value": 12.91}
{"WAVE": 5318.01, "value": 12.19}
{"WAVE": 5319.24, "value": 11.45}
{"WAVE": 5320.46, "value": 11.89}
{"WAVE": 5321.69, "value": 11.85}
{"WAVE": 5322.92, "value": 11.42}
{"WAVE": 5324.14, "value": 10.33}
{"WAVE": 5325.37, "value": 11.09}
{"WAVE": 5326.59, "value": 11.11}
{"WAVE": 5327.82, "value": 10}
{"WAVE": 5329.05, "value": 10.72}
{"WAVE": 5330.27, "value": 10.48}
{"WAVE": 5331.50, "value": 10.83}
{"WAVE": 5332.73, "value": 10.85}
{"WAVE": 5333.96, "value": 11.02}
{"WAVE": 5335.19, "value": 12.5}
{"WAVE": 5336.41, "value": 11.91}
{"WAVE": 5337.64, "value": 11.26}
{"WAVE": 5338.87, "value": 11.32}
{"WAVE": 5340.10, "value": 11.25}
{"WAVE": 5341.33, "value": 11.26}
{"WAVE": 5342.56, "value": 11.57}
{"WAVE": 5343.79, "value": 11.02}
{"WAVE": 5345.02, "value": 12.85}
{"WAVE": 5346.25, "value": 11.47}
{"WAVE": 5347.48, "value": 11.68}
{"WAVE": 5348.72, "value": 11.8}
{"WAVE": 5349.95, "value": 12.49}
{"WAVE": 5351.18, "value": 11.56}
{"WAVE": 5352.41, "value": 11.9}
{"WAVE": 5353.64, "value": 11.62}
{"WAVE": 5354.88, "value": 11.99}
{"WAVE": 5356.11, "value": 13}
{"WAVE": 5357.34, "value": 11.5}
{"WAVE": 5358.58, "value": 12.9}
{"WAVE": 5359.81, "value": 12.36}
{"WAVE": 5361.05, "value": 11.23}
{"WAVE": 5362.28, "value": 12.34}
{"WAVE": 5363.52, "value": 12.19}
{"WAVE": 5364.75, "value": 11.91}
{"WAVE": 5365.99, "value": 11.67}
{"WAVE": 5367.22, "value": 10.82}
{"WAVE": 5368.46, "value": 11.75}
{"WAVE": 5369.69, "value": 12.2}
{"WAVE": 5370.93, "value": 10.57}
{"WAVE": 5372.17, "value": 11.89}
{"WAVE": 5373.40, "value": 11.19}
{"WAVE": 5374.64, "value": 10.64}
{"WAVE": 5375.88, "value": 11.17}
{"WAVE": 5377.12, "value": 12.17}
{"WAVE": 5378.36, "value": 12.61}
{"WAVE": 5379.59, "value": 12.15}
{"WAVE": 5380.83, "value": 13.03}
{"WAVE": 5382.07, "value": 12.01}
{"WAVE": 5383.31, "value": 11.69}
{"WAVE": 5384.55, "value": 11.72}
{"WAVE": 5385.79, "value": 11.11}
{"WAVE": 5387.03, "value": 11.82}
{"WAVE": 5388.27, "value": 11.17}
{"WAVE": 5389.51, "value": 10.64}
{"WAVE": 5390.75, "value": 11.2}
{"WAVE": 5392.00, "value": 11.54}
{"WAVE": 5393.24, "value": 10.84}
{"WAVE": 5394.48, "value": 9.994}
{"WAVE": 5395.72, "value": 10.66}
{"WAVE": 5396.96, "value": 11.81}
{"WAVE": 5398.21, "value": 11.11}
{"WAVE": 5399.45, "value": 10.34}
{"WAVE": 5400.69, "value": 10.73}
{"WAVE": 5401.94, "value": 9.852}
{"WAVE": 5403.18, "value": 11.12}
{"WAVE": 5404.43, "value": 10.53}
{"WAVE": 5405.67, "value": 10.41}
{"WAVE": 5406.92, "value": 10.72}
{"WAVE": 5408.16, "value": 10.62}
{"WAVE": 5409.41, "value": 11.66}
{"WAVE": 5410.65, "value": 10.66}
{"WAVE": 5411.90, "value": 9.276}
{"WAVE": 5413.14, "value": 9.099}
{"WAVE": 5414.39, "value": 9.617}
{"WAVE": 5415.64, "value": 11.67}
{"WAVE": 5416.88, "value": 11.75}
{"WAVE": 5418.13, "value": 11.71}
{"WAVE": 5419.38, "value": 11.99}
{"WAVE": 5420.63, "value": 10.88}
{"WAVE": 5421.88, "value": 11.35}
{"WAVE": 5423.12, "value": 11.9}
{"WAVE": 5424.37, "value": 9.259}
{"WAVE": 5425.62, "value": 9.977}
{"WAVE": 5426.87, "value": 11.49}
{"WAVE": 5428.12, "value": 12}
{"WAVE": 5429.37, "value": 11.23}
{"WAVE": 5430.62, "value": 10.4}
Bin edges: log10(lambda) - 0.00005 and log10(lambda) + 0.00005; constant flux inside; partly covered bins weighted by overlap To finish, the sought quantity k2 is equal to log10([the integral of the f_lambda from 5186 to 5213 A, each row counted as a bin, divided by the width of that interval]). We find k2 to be 1.01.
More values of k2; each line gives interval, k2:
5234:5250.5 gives 1.06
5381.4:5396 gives 1.05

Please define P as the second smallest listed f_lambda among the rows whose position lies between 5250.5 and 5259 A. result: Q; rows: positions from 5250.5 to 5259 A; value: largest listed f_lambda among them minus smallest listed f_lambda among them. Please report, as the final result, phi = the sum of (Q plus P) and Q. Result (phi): 14.5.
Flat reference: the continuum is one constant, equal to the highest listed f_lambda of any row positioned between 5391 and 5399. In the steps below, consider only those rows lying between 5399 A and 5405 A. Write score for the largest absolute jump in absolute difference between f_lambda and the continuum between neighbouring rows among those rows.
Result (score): 1.3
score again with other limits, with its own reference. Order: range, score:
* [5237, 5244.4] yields 1.1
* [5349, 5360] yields 1.0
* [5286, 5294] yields 0.6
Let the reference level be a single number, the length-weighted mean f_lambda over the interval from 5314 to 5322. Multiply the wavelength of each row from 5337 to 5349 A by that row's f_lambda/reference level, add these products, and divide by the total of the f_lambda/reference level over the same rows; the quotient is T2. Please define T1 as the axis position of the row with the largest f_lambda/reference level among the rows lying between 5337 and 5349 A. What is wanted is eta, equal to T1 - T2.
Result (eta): 1.8 A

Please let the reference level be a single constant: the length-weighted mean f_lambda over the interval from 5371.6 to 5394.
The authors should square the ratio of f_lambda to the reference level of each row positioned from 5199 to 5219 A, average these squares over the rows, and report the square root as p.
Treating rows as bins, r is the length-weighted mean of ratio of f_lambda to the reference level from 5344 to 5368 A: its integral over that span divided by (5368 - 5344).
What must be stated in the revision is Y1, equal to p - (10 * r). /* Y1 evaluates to -9.41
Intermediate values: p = 0.90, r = 1.03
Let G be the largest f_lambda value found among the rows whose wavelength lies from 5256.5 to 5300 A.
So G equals 12.56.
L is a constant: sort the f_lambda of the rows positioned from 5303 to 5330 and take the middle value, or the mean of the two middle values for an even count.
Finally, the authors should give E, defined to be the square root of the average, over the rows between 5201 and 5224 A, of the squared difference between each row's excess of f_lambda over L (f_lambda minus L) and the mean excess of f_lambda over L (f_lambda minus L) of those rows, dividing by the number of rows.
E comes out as 0.60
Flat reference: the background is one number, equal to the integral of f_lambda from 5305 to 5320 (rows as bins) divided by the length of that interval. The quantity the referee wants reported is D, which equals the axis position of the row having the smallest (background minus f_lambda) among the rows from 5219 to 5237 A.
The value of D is 5234.19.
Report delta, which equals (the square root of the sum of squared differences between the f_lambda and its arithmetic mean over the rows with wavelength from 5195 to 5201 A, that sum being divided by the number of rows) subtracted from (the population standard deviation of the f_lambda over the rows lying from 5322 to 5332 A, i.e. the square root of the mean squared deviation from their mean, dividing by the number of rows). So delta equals -0.2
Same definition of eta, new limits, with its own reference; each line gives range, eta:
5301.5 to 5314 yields 4.2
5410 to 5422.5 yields 2.9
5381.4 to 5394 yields -5.5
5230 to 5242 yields 4.1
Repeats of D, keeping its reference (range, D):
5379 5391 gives 5380.83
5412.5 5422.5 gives 5419.38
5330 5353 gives 5345.02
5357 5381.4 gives 5380.83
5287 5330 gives 5311.90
